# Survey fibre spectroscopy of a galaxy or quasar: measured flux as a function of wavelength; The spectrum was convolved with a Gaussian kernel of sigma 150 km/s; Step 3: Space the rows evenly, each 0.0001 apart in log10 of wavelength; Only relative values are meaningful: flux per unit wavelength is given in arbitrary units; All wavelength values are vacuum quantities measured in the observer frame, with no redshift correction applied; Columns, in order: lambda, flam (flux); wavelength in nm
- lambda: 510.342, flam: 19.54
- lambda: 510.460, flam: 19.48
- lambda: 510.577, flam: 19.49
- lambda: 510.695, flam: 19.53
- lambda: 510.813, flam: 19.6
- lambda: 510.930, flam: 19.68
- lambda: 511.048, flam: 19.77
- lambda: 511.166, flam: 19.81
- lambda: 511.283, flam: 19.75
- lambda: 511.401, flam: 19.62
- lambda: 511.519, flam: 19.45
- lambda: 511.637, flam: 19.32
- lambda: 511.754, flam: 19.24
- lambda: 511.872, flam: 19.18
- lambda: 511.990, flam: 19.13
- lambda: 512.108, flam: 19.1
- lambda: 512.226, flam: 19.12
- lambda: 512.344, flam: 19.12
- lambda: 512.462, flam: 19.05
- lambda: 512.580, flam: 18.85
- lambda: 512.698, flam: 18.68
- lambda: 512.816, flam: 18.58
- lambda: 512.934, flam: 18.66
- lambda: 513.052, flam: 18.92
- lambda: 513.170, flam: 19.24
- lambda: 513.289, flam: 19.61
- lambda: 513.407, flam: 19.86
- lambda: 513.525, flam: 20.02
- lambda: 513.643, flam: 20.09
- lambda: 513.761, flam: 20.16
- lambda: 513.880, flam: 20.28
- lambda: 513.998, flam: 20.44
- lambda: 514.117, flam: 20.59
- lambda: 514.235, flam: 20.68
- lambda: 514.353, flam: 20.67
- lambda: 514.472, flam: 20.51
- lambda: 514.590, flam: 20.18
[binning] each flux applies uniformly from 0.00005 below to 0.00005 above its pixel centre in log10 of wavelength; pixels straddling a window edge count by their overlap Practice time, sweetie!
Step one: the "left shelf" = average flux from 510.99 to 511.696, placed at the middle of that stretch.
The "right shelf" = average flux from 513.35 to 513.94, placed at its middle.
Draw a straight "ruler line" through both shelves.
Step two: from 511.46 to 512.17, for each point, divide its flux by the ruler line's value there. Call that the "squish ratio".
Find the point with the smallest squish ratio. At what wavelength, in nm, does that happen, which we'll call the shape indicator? 512.108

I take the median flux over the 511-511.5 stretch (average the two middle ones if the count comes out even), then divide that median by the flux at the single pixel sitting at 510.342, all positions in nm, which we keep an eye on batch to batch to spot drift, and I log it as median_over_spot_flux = 1.01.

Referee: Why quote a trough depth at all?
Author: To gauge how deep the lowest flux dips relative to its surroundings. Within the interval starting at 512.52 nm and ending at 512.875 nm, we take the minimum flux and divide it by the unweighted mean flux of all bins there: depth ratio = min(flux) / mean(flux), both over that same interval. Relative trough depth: 0.993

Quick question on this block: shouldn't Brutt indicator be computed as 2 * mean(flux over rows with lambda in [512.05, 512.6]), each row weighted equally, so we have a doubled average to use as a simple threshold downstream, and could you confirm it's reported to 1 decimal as 38.1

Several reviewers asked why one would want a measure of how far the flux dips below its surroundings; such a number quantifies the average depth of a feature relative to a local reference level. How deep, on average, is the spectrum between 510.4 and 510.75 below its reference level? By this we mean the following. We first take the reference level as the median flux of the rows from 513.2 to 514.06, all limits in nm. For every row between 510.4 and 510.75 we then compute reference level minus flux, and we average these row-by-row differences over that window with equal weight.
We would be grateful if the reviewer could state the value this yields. 0.59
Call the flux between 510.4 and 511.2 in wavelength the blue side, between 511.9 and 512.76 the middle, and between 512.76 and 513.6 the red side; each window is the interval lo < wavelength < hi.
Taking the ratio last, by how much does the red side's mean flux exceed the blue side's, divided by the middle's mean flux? -0.02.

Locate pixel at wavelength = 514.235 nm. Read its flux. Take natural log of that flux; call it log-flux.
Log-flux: 3.03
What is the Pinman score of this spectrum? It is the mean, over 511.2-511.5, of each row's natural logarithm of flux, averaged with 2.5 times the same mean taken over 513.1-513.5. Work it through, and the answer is 5.207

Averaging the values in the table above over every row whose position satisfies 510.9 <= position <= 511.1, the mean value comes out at 19.7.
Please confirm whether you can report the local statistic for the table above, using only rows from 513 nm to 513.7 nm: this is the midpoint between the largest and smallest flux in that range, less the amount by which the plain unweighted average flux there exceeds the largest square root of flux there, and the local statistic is 4.36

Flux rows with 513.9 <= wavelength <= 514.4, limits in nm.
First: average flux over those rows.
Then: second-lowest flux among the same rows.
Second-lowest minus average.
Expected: 0.00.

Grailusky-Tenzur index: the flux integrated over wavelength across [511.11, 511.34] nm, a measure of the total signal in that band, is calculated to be 5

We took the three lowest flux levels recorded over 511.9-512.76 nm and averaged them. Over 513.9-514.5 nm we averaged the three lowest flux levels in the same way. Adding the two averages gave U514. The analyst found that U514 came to 39.37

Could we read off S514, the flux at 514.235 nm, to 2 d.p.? 20.68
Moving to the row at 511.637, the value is 19.32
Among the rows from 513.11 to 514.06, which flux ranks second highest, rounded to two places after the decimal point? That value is 20.28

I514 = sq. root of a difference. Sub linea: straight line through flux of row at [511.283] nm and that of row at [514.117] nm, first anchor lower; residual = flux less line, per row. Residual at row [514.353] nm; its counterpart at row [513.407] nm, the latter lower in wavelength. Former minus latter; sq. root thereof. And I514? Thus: 0.73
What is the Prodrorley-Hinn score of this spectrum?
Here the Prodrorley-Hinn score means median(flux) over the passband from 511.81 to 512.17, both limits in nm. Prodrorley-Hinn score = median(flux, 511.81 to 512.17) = 19.1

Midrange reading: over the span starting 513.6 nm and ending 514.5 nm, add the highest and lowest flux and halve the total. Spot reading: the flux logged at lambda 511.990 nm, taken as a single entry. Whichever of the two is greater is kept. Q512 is 20.4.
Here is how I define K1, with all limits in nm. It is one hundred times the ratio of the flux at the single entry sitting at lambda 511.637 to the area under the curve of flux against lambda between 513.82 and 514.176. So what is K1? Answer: 266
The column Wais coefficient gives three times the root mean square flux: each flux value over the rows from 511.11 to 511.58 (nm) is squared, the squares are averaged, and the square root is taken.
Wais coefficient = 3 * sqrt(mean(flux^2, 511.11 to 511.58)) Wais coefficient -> 59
